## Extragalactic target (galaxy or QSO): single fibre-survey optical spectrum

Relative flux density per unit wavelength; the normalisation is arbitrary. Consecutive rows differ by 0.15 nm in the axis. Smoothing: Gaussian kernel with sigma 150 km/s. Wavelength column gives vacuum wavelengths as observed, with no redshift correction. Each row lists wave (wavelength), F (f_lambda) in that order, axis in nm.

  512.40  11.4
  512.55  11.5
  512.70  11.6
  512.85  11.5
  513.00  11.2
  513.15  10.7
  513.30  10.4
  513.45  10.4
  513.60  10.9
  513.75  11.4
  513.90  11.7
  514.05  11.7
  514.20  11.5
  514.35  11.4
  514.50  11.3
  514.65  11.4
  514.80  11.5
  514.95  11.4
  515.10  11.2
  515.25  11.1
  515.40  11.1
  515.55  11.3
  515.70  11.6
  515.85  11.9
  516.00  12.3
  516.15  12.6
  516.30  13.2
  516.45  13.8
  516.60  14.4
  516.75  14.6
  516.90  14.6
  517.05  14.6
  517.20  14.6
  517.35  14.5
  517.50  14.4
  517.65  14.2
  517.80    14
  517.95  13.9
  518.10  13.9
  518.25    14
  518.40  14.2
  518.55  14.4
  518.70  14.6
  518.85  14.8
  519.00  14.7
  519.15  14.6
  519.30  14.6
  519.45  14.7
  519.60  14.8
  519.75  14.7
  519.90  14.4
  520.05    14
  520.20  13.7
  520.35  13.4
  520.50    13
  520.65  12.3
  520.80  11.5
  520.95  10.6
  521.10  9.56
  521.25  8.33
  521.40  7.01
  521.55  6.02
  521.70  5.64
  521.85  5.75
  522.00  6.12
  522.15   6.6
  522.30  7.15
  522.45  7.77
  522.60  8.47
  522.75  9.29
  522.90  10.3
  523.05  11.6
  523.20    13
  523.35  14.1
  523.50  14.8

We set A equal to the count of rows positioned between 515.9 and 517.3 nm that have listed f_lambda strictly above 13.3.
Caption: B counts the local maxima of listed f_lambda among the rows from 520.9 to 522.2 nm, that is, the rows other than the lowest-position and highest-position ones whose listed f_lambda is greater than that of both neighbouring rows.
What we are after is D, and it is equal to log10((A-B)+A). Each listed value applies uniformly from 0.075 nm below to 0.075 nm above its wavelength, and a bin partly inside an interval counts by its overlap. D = 1.08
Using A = 6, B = 0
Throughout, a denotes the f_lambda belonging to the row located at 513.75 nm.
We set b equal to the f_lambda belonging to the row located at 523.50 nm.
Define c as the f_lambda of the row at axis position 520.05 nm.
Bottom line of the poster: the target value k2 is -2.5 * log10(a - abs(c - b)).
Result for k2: -2.56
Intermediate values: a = 11.4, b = 14.8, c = 14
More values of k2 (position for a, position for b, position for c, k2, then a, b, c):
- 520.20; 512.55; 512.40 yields -2.83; 13.7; 11.5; 11.4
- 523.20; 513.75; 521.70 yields -2.15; 13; 11.4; 5.64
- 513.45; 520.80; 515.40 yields -2.50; 10.4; 11.5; 11.1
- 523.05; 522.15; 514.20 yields -2.07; 11.6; 6.6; 11.5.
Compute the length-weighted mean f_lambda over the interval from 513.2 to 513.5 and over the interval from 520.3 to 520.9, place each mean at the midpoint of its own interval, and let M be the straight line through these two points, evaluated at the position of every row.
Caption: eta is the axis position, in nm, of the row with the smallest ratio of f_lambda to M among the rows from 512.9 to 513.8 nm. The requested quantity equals 513.45 nm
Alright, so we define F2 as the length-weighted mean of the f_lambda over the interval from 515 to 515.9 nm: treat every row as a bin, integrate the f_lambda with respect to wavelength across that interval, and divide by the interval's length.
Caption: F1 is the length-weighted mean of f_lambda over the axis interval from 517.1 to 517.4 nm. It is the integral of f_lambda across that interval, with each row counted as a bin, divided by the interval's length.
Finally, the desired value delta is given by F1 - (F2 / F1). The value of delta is 13.8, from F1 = 14.6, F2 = 11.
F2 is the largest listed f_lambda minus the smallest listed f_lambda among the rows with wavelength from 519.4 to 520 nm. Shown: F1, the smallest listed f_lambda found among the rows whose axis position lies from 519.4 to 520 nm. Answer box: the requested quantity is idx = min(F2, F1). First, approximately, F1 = 14.4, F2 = 0.40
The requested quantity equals 0.4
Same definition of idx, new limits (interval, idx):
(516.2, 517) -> 1.4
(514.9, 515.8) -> 0.5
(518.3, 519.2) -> 0.6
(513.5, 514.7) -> 0.8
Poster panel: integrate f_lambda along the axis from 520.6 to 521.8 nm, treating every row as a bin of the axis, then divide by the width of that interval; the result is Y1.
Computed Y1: 8.7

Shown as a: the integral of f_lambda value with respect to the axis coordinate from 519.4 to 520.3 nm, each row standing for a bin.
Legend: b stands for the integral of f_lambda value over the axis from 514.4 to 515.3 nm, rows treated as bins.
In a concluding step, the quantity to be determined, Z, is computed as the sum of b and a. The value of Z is 23.1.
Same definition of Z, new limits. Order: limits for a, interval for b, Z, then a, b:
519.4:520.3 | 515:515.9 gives 23.1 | 12.9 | 10.2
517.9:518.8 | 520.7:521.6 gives 20.9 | 12.8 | 8.1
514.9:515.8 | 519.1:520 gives 23.3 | 10.2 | 13.2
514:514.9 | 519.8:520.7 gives 22.5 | 10.3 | 12.2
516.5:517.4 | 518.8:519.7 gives 26.3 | 13.1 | 13.2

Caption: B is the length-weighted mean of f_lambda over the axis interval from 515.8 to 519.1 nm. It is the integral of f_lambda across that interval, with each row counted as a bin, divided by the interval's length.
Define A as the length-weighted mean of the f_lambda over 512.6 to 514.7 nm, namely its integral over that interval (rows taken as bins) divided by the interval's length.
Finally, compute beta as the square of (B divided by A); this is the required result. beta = 1.56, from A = 11.2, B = 14.0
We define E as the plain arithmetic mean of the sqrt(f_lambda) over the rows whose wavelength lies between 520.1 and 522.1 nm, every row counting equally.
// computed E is 3.0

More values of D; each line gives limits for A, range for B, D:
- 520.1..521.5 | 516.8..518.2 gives 0.60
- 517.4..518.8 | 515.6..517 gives 1.26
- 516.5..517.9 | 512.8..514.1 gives 1.26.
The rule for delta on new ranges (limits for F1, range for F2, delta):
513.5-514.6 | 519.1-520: 10.1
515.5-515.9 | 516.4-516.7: 10.4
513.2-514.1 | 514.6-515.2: 10.0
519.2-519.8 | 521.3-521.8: 14.3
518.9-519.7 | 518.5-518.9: 13.7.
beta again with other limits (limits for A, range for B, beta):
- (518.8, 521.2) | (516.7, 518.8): 1.14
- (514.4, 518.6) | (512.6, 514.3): 0.73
